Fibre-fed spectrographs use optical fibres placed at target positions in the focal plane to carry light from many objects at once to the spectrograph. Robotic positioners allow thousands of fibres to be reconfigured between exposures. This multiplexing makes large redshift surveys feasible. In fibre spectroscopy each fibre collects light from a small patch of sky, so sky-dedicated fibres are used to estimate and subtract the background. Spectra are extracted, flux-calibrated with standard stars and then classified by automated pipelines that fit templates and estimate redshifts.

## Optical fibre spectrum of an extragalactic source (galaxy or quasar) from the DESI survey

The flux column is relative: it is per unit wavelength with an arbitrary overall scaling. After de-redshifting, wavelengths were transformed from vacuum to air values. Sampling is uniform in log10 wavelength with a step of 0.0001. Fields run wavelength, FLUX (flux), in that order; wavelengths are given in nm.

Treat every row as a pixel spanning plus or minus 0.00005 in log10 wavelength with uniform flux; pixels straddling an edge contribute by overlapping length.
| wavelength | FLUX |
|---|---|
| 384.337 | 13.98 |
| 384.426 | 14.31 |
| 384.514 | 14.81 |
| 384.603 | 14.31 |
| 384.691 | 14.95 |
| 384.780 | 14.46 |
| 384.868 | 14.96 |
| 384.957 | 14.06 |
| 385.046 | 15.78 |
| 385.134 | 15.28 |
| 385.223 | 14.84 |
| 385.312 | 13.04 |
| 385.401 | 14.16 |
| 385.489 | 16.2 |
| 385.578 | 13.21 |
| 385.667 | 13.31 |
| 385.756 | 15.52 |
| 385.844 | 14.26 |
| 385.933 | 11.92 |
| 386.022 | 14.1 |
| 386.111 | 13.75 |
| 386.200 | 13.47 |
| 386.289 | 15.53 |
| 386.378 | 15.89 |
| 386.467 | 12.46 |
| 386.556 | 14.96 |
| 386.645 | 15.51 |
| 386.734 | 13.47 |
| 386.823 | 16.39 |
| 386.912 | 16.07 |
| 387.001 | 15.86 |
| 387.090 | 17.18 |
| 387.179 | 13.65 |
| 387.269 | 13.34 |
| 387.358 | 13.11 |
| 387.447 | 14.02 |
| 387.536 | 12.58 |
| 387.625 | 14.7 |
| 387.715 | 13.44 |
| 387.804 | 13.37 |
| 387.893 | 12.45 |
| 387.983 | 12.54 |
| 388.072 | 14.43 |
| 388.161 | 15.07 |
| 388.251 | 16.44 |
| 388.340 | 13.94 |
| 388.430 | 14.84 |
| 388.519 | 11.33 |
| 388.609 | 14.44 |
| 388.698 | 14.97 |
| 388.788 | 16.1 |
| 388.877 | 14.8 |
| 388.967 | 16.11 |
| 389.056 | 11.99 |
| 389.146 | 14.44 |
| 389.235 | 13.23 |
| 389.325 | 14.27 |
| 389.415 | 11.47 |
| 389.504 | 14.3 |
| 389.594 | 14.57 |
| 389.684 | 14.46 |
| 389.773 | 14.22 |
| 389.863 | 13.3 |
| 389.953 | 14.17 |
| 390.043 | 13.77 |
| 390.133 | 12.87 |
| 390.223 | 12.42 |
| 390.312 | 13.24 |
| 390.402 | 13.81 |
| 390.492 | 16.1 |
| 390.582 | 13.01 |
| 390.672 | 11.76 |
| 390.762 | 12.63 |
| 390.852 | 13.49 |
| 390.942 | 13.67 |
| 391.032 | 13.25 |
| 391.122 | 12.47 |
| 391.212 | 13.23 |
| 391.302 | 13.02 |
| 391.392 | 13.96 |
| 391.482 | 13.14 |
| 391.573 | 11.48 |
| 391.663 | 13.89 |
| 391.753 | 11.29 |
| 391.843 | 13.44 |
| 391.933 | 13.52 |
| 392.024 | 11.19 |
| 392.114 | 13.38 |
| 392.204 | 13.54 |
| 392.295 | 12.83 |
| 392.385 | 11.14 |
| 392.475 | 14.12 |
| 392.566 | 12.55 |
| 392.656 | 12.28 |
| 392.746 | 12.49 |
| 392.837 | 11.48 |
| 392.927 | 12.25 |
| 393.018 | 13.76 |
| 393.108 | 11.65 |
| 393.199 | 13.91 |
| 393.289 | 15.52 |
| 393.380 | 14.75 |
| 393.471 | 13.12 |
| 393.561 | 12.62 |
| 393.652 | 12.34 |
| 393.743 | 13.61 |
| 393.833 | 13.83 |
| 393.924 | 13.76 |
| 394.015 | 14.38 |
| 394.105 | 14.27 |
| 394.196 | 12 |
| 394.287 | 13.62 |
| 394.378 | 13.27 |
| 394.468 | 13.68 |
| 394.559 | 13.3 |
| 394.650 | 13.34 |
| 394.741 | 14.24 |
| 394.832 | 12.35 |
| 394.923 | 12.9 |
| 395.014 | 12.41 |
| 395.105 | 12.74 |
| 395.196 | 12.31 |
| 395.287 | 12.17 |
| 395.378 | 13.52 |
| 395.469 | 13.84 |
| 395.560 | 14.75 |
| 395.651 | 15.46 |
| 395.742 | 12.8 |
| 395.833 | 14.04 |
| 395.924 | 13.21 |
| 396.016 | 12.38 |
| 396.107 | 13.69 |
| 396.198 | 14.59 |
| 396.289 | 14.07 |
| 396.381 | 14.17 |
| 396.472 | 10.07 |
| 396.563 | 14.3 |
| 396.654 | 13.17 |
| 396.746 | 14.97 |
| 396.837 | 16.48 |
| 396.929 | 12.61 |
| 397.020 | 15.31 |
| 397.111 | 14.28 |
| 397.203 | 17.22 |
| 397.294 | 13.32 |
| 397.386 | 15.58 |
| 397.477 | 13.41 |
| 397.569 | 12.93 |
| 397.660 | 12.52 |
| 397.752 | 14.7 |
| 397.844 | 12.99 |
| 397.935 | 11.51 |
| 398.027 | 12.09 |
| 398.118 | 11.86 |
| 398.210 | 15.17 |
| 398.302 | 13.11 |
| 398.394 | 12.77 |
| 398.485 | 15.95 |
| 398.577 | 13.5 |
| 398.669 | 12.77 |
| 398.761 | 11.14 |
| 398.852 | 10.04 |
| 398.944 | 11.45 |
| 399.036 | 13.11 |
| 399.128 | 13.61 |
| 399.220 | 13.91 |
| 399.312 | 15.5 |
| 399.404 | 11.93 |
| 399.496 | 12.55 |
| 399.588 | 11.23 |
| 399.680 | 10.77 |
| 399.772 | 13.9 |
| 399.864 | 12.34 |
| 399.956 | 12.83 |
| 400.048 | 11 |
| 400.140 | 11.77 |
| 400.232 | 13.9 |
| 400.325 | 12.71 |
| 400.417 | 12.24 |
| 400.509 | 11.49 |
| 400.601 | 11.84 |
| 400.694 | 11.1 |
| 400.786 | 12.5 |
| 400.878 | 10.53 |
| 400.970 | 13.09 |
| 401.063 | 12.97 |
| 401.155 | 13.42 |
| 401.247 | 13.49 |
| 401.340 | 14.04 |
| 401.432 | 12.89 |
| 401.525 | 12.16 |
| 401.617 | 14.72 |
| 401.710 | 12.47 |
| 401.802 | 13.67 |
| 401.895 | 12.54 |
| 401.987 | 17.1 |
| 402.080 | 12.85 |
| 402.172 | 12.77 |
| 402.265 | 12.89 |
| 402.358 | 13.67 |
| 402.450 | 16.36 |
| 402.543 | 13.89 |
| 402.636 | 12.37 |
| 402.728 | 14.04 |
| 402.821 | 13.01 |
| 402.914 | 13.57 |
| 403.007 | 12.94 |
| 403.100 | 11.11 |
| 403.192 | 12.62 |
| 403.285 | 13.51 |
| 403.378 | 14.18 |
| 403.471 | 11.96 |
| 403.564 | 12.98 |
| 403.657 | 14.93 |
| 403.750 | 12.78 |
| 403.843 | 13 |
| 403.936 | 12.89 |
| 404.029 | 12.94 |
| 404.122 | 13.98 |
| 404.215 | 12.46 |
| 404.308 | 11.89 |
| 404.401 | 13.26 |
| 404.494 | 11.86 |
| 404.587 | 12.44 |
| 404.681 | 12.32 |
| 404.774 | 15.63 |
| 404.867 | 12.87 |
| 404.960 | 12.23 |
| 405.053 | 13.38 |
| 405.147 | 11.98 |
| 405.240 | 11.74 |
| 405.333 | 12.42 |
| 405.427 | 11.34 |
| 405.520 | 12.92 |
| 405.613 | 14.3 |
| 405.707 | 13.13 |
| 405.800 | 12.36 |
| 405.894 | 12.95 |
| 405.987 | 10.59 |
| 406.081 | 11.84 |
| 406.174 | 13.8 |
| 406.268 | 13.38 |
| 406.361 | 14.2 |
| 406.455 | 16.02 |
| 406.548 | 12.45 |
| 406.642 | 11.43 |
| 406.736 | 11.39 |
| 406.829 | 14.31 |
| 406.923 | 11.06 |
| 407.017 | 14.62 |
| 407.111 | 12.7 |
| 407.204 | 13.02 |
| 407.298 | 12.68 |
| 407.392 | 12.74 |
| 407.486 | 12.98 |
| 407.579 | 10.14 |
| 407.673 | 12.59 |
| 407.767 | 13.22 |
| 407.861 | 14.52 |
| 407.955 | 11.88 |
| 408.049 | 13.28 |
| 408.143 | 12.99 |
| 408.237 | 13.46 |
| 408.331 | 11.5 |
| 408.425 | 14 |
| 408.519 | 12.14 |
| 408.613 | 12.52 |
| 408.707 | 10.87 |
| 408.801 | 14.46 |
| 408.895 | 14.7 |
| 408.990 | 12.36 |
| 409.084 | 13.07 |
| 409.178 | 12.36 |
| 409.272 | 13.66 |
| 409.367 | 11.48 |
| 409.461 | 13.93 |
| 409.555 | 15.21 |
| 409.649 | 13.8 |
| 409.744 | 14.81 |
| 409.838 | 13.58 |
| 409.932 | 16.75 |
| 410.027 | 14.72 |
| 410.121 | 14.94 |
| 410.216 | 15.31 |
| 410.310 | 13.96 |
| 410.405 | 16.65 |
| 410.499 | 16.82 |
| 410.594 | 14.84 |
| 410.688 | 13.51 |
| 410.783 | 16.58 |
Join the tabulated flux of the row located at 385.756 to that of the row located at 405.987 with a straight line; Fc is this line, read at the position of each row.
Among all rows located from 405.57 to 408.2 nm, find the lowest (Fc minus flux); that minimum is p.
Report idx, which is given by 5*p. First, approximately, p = -5.5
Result -28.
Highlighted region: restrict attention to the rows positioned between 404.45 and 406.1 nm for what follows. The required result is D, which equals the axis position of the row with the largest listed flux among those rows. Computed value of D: 404.774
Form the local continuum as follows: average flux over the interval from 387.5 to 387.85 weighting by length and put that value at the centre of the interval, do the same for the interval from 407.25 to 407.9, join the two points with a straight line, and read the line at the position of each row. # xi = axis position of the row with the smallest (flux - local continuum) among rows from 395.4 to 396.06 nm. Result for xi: 396.016 nm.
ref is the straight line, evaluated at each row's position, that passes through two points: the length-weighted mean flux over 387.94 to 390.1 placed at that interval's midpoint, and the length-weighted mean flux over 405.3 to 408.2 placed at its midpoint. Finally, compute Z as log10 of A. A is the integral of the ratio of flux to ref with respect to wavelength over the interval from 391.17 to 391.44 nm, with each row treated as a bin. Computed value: -0.59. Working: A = 0.260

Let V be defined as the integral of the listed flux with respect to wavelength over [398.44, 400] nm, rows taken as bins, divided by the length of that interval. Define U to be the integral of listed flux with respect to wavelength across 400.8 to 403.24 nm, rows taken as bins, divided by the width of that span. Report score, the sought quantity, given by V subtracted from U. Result 0.54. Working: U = 13.3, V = 12.7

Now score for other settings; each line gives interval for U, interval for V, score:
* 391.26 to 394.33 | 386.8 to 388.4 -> -1.28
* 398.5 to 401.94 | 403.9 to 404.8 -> -0.31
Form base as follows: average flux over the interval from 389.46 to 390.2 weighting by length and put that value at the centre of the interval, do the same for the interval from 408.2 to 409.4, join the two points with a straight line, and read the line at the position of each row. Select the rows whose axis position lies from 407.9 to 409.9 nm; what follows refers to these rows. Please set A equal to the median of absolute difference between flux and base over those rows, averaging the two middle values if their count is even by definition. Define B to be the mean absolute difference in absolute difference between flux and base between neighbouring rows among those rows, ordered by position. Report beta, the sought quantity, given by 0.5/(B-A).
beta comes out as -1.5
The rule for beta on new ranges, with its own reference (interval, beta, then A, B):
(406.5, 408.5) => 10.8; 0.61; 0.7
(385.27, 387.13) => -1.0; 1.39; 0.9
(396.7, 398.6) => 6.0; 1.25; 1.3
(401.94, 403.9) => 1.1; 0.49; 1.0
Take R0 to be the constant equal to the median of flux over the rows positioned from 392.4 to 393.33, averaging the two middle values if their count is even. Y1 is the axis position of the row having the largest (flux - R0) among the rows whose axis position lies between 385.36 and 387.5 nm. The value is 387.090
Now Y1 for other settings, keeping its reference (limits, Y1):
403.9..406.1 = 404.774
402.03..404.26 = 402.450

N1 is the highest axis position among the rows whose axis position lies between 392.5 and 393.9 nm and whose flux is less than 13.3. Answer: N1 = 393.652 nm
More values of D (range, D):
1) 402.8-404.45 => 403.657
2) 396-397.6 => 397.203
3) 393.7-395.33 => 394.015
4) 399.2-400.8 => 399.312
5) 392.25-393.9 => 393.289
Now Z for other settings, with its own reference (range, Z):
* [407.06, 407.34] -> -0.55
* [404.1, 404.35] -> -0.61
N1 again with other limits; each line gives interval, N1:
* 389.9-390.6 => 390.582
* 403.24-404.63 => 404.587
